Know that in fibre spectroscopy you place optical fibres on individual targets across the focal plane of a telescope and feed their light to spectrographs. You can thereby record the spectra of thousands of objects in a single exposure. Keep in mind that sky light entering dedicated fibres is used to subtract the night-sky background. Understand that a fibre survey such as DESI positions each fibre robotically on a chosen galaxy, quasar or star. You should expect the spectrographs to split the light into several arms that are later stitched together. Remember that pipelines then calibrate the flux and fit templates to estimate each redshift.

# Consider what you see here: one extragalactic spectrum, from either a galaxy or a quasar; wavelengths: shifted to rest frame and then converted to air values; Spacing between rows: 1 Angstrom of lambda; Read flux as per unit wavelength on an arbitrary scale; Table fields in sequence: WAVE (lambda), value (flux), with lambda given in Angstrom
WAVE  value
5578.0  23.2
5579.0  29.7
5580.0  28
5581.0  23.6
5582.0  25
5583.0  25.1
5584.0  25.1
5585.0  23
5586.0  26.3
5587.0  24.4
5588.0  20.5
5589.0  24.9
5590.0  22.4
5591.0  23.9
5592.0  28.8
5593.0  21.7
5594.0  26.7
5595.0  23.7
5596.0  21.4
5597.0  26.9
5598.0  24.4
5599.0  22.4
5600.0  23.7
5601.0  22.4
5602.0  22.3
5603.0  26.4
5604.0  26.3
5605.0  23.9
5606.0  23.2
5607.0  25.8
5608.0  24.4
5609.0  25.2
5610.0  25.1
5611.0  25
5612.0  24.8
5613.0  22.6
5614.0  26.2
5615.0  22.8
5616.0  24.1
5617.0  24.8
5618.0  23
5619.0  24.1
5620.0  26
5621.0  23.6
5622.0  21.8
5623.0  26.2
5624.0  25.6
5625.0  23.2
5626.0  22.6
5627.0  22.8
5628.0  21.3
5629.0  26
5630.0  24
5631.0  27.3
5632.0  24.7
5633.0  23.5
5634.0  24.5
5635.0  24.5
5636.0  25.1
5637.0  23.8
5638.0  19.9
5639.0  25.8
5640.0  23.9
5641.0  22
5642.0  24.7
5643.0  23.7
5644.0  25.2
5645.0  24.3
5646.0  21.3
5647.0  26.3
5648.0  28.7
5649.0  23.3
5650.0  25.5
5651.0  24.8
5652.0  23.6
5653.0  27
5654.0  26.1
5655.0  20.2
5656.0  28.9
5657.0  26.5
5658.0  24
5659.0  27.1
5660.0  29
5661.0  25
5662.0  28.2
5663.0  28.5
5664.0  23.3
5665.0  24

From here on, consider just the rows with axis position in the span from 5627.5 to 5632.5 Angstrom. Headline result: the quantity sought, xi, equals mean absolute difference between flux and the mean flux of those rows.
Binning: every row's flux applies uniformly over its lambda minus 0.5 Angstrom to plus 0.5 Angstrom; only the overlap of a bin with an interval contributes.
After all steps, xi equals 1.6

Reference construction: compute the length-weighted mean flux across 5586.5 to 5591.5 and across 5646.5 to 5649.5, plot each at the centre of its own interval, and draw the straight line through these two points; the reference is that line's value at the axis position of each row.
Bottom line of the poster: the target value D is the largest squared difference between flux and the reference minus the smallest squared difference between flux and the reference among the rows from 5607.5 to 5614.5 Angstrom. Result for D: 3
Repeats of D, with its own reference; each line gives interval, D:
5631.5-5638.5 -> 32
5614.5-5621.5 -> 3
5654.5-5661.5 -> 39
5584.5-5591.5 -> 10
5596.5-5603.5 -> 11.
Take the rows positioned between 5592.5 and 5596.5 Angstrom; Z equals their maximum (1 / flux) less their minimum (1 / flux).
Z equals 0.009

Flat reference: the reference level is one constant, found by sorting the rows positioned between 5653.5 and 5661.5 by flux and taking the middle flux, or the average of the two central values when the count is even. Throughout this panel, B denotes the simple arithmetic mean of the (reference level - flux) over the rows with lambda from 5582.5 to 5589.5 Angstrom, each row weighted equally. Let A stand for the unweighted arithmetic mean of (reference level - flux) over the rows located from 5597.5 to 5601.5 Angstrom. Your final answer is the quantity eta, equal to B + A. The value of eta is 5.2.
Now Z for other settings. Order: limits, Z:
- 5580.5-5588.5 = 0.011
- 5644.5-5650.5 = 0.012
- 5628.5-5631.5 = 0.005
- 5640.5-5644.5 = 0.006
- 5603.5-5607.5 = 0.005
